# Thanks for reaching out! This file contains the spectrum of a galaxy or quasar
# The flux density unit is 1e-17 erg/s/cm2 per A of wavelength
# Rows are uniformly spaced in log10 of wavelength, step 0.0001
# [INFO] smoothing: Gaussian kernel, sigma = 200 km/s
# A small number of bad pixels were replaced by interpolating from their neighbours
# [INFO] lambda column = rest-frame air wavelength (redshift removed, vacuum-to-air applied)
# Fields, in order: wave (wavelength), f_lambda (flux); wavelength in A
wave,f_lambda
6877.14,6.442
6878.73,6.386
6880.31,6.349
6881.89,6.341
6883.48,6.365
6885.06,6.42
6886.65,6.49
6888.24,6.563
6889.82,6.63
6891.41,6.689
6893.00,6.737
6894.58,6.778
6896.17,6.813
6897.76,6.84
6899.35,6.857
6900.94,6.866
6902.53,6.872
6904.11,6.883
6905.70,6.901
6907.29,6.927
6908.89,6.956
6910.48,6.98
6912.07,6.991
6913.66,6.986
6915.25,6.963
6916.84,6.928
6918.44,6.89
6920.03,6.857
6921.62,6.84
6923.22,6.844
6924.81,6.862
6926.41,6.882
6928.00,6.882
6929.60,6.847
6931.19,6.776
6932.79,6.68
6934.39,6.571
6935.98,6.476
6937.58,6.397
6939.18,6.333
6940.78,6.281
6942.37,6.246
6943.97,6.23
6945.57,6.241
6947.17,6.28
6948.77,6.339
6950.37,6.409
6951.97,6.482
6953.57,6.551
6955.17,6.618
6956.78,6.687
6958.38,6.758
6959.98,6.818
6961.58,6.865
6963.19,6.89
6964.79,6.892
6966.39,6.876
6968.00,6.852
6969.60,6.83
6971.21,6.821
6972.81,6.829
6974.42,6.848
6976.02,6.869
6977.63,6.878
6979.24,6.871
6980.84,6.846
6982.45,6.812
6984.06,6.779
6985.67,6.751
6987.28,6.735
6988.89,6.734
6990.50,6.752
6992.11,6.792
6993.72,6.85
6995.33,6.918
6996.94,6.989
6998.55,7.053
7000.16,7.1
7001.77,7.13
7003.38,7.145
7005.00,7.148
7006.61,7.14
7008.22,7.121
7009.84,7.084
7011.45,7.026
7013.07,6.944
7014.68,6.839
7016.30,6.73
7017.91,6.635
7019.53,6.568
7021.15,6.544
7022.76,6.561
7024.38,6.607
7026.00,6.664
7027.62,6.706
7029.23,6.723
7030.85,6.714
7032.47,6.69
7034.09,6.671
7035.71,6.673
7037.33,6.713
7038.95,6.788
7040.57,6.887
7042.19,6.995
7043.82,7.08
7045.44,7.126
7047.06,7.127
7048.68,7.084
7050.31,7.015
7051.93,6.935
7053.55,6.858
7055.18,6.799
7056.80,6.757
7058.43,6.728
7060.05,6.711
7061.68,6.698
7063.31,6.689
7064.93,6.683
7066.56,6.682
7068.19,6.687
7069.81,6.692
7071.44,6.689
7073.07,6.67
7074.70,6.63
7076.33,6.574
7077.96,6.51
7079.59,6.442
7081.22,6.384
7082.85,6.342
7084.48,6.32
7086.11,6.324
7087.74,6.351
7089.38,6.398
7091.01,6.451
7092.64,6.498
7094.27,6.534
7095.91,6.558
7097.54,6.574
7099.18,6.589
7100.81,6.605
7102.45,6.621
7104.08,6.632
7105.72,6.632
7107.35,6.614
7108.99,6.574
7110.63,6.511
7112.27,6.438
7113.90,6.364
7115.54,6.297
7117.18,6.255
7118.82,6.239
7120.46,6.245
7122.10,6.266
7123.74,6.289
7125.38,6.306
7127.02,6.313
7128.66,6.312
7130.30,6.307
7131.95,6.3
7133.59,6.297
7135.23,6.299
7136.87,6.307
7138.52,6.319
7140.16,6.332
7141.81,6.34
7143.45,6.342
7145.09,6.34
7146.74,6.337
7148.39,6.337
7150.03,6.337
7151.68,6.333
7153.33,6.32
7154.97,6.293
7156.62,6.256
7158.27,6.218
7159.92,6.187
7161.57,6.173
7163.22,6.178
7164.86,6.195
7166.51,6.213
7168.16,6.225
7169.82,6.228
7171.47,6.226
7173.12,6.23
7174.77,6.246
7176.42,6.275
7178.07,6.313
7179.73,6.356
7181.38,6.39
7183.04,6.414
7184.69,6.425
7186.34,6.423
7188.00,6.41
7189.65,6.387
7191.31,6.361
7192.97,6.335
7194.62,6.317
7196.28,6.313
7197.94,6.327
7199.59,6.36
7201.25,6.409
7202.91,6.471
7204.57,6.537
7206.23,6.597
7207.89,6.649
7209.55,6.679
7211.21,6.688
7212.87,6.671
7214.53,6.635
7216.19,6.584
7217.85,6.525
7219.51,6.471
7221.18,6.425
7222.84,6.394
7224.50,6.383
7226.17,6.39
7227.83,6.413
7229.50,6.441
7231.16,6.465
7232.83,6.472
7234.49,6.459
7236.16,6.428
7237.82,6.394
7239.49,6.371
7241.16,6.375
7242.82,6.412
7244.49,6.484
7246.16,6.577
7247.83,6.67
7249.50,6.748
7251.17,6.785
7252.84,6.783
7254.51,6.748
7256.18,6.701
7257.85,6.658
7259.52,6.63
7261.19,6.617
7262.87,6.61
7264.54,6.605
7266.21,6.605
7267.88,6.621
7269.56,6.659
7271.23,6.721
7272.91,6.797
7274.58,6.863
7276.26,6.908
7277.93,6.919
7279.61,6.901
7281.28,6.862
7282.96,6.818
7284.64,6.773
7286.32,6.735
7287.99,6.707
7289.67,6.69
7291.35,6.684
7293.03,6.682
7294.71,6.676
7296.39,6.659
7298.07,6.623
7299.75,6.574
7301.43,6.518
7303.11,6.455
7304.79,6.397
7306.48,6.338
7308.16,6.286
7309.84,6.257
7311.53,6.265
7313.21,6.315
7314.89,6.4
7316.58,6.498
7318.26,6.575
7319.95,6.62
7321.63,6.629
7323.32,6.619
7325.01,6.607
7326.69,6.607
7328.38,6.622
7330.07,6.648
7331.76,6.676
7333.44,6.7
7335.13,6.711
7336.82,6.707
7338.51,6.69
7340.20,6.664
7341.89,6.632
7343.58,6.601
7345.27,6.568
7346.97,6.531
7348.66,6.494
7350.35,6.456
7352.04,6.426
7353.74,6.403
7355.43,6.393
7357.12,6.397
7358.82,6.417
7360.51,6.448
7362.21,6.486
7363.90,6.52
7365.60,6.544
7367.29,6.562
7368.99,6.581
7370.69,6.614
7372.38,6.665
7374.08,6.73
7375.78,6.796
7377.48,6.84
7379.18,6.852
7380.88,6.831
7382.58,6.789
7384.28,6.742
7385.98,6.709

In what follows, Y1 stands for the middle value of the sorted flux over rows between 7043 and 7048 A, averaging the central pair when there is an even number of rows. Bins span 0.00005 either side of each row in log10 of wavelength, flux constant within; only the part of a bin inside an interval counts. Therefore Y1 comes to 7.1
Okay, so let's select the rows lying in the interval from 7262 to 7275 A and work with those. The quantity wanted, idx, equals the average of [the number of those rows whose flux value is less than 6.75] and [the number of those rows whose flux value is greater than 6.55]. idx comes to 7.0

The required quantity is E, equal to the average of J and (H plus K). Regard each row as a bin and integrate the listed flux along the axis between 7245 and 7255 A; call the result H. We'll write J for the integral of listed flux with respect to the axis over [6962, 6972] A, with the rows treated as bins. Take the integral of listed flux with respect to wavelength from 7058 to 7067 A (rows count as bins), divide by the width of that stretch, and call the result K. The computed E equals 71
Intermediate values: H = 67.1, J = 69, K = 6.70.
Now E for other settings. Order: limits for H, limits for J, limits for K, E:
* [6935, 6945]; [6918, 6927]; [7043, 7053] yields 66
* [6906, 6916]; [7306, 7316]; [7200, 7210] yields 70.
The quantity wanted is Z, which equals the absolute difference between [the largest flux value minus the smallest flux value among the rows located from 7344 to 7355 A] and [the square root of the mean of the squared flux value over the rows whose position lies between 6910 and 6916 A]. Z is 6.82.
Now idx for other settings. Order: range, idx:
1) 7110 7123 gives 4.0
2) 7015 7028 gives 7.5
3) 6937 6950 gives 4.0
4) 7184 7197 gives 4.0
